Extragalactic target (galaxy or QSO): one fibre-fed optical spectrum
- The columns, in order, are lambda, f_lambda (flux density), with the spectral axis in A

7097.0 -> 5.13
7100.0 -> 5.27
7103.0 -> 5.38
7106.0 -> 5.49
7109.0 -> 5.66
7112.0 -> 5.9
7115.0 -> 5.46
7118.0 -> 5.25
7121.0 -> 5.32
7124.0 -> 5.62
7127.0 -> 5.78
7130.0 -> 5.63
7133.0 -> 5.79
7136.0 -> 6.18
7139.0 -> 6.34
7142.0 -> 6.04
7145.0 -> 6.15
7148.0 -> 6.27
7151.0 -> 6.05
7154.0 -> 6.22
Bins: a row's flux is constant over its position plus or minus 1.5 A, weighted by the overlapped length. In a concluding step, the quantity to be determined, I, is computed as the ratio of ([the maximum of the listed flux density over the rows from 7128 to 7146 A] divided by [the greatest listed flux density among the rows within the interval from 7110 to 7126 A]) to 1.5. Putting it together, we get 0.716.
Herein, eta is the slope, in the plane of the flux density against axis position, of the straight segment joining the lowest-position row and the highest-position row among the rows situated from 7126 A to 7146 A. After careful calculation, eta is 0.02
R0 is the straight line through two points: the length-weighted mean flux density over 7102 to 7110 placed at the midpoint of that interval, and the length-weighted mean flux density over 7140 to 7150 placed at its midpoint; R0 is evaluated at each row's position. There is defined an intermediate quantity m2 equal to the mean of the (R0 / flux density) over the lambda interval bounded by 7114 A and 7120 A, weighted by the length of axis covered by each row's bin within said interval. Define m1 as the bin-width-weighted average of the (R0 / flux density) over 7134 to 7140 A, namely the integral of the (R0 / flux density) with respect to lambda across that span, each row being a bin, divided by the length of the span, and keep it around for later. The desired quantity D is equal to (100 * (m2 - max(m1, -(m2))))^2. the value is 92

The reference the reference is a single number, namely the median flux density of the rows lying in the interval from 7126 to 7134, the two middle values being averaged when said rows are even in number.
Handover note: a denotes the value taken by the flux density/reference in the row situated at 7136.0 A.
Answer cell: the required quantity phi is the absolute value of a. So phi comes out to 1.07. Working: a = 1.07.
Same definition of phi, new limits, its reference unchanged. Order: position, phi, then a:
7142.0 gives 1.04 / 1.04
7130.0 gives 0.97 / 0.97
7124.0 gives 0.97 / 0.97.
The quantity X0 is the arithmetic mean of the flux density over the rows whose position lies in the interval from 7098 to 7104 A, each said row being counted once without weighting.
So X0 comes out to 5.3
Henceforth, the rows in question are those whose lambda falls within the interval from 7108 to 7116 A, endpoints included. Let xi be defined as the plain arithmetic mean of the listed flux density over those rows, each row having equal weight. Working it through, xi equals 5.67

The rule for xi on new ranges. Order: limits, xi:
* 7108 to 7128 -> 5.57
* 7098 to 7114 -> 5.54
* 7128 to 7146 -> 6.02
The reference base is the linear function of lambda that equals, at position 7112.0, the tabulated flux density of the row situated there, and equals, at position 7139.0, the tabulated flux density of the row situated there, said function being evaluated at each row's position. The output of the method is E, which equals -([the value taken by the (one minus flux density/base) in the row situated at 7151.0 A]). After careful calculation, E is -0.074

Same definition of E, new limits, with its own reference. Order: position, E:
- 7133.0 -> -0.072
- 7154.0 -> -0.055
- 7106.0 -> -0.054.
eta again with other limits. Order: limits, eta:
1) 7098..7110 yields 0.04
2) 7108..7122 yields -0.03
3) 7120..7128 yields 0.08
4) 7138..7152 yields -0.02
